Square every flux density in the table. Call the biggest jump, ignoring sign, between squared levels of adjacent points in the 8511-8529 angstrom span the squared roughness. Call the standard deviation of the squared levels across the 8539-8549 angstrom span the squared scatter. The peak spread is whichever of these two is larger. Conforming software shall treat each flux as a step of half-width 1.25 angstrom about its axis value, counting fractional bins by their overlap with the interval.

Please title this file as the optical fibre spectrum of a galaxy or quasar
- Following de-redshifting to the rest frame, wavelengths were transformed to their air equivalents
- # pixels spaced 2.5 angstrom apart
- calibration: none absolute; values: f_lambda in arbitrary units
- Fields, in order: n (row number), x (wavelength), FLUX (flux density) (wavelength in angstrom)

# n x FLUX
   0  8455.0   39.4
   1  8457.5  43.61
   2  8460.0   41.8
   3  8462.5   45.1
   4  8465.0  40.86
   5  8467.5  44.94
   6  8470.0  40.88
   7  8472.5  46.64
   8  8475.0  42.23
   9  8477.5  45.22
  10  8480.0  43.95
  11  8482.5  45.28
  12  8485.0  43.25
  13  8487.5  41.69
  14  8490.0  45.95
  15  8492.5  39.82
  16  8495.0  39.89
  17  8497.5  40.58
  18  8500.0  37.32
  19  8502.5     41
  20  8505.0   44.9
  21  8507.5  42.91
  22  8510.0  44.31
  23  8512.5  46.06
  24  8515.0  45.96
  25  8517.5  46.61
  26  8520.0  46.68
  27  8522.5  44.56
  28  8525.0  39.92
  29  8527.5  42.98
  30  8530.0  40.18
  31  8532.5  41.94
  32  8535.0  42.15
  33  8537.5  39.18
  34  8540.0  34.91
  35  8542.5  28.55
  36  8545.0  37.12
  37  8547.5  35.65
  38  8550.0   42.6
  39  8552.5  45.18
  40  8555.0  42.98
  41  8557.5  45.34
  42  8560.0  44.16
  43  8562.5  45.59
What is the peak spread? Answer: 392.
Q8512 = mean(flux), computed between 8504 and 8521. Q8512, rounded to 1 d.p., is 45.3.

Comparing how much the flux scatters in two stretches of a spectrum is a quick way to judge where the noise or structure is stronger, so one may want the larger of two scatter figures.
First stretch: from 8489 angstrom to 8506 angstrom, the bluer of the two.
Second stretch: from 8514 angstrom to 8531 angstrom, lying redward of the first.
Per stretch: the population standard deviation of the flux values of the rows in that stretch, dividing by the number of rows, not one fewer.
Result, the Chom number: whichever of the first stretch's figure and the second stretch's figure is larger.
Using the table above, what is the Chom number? 2.8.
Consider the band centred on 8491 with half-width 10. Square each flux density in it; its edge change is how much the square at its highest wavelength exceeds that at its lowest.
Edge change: -657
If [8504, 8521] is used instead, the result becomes 163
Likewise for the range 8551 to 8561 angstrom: -91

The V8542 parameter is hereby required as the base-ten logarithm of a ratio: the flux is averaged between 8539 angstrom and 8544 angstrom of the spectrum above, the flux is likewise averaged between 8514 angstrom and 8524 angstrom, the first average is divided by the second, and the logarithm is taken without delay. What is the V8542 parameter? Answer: -0.16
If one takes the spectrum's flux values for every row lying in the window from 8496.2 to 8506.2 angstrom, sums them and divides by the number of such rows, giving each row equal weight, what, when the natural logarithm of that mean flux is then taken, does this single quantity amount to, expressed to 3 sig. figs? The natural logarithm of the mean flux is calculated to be 3.71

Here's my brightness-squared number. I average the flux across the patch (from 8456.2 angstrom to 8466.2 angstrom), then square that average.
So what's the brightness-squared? 1835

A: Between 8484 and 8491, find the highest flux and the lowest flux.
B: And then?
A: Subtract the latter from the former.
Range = 4.3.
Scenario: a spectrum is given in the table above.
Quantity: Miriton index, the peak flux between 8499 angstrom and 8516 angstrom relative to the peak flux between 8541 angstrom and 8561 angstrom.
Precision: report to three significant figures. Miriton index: 1.02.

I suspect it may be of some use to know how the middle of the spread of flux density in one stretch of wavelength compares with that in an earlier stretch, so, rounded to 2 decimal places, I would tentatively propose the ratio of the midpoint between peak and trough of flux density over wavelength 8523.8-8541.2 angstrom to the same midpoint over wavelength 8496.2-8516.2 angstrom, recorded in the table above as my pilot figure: 0.93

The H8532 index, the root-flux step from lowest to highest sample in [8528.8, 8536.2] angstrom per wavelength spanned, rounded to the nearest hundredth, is 0.03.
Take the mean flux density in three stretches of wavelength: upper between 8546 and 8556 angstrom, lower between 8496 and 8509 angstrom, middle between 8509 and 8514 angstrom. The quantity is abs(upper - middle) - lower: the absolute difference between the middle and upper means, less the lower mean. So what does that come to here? -38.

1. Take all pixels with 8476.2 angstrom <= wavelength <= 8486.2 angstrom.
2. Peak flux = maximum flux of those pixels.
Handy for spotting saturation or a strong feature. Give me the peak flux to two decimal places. 45.28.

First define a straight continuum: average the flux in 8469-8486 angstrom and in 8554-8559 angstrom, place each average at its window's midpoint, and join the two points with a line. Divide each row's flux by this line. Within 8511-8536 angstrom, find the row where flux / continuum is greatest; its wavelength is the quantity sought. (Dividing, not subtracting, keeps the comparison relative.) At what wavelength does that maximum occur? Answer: 8520.0 angstrom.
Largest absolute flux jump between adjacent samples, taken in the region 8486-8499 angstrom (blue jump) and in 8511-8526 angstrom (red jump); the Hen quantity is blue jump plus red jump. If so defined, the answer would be 11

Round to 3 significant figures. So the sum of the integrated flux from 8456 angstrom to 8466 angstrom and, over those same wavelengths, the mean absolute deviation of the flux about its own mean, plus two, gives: 432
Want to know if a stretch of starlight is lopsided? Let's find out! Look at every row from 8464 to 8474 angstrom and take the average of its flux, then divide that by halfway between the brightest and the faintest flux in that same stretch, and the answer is 0.99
